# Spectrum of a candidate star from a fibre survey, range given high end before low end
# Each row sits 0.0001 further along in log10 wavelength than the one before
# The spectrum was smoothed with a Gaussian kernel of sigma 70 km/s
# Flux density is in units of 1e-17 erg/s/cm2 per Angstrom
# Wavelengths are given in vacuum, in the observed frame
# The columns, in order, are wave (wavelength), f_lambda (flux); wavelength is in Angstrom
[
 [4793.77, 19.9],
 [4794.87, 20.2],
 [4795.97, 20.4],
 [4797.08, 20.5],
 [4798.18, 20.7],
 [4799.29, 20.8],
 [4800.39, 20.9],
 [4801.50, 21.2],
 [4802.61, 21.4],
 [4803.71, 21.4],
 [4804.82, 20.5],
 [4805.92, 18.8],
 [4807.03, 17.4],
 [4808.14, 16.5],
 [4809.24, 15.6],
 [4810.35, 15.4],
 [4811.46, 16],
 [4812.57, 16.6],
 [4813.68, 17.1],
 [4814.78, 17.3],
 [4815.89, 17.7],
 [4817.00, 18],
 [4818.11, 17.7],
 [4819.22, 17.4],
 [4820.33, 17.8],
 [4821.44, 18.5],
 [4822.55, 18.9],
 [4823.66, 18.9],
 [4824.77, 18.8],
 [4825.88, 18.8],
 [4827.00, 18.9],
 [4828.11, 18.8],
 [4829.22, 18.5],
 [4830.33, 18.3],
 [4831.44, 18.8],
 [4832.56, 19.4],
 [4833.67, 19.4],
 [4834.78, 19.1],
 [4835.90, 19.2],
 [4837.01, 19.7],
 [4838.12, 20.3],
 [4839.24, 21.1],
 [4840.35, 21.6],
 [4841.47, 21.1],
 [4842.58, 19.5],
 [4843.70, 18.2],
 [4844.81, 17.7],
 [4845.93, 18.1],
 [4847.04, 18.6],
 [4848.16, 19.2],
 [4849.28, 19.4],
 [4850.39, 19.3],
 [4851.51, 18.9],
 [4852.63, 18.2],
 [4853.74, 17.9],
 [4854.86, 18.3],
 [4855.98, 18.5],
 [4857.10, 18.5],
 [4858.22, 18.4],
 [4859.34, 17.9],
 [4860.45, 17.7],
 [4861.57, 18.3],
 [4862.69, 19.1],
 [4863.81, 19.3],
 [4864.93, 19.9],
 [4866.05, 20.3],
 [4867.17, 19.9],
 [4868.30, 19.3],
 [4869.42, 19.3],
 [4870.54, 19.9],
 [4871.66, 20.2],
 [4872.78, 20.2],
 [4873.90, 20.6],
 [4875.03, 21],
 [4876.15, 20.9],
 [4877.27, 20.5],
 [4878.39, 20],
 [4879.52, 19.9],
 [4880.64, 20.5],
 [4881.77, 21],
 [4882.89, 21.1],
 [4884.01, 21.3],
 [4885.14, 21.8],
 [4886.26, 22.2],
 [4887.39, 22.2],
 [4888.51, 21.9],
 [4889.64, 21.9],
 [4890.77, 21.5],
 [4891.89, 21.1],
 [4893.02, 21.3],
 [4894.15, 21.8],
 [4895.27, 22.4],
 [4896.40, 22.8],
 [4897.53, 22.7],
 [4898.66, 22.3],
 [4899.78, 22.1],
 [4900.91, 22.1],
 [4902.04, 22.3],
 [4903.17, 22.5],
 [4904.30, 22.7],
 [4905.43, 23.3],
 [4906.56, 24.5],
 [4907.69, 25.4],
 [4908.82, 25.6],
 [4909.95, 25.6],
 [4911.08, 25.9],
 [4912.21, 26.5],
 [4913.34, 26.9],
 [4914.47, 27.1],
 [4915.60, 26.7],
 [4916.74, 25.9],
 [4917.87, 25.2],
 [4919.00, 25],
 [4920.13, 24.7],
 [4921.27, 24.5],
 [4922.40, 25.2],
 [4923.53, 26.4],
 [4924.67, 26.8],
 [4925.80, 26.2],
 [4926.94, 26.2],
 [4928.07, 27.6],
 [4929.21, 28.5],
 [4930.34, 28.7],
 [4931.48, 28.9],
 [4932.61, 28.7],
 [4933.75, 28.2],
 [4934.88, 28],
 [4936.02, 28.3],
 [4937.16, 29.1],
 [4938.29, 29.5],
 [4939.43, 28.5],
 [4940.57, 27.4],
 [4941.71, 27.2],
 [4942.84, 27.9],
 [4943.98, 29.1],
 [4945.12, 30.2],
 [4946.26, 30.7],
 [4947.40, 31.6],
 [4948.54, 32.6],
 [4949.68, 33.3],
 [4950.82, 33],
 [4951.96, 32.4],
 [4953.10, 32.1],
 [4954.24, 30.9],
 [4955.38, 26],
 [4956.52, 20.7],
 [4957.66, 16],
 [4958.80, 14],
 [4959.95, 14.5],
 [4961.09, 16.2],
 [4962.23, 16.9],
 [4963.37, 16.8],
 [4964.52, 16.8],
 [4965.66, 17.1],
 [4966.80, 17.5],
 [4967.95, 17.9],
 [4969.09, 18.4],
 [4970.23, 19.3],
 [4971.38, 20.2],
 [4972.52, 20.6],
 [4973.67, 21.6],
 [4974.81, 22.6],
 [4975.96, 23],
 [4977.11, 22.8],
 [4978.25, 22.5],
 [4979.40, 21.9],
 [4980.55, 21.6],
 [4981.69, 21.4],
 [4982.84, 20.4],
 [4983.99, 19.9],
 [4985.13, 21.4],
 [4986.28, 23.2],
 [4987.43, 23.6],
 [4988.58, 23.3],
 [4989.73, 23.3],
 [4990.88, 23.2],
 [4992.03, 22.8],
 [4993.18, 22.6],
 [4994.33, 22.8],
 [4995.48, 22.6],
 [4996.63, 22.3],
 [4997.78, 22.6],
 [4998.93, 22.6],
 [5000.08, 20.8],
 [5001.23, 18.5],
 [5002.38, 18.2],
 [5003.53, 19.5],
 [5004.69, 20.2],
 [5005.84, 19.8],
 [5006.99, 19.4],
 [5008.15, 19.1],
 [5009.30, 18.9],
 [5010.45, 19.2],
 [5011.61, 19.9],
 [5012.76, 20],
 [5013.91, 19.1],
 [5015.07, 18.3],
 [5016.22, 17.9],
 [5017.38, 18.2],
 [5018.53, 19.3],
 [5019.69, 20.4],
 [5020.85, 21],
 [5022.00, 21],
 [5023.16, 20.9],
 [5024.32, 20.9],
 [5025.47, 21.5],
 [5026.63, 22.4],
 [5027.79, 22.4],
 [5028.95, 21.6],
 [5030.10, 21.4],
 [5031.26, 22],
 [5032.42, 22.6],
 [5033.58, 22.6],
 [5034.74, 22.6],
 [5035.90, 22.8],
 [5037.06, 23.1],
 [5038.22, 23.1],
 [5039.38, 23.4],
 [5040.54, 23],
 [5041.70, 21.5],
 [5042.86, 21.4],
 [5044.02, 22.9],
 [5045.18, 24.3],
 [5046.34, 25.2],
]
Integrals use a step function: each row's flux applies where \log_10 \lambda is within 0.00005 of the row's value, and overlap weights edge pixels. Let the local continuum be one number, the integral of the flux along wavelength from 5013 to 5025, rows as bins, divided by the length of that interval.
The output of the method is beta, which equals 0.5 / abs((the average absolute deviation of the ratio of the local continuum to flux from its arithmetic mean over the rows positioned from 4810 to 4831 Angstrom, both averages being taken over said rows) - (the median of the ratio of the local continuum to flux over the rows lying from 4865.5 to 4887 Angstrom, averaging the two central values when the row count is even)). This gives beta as 0.55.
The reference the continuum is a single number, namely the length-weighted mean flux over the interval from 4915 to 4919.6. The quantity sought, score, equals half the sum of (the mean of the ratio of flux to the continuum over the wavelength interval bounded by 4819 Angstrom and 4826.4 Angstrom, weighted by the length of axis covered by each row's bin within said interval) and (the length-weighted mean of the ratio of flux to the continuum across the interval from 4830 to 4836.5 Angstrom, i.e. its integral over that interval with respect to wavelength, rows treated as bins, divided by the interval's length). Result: 0.730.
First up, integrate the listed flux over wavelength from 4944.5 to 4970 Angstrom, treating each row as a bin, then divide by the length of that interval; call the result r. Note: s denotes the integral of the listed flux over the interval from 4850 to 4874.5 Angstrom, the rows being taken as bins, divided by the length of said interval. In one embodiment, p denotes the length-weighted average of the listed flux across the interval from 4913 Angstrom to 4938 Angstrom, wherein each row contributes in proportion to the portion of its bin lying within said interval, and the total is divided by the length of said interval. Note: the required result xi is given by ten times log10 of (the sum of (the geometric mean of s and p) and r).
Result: 16.6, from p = 27.0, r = 23.4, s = 19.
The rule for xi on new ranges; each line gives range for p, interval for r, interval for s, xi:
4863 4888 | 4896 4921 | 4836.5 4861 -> 16.5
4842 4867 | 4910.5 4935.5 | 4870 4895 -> 16.7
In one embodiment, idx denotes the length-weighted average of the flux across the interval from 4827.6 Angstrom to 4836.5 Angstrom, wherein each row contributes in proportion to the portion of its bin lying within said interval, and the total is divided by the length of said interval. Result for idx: 19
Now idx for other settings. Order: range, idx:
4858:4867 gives 19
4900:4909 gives 23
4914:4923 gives 26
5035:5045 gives 23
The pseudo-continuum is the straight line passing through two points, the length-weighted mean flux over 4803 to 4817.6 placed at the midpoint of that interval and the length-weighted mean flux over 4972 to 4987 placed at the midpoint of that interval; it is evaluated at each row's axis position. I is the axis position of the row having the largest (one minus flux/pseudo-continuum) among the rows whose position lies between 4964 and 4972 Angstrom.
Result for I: 4964.52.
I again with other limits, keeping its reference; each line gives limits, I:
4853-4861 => 4860.45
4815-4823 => 4819.22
